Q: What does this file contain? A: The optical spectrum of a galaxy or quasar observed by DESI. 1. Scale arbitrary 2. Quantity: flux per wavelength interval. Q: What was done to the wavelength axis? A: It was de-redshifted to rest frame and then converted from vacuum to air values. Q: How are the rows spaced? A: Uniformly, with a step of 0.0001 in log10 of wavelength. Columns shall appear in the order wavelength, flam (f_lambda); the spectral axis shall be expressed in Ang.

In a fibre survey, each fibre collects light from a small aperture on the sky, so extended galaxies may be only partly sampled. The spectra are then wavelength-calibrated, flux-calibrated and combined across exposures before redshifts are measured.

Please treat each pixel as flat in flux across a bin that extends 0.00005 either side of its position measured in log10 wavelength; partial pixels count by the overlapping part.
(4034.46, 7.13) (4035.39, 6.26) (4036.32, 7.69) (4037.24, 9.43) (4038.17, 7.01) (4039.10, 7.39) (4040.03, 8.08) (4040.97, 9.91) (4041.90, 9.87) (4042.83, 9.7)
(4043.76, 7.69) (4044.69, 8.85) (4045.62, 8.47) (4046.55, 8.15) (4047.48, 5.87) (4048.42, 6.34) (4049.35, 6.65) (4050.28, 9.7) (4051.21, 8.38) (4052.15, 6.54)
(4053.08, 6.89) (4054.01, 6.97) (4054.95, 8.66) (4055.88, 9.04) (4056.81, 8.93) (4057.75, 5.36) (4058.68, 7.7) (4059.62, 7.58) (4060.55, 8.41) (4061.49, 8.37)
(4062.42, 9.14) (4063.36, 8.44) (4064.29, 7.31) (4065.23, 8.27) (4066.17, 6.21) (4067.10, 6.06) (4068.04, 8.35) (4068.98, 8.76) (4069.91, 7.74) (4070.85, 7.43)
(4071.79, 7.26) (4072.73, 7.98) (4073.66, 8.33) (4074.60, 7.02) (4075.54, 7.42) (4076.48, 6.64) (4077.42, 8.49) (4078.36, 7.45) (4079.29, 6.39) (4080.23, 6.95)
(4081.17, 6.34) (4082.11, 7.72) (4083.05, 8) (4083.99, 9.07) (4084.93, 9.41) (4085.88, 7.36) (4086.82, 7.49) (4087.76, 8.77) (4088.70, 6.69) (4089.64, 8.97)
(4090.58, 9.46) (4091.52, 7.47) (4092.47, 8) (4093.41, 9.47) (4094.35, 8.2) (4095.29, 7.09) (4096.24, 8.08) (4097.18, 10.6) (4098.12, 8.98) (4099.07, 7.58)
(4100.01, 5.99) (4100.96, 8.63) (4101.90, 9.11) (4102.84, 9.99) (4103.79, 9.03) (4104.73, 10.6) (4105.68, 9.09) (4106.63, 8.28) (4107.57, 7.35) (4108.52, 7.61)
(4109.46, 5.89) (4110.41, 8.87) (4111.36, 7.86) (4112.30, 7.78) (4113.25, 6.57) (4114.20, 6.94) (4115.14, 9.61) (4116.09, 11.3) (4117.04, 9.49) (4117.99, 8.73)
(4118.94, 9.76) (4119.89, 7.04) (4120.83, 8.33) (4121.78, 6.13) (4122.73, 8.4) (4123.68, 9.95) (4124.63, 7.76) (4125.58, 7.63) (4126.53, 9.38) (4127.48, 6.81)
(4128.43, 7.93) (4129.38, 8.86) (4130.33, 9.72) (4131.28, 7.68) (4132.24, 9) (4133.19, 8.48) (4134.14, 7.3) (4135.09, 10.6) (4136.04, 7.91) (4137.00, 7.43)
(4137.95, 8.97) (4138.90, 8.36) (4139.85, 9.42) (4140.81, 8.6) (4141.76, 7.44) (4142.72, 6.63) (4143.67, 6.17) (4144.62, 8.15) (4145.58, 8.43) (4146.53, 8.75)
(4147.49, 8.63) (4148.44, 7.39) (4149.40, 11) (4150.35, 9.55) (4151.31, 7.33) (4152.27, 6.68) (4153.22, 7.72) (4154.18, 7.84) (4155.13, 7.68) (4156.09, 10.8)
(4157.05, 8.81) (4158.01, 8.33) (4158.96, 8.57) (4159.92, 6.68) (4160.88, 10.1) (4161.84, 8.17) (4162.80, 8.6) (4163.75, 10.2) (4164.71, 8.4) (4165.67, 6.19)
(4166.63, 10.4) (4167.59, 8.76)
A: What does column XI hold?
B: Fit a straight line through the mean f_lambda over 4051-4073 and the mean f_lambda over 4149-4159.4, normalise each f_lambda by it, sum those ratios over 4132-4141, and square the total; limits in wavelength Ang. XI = 105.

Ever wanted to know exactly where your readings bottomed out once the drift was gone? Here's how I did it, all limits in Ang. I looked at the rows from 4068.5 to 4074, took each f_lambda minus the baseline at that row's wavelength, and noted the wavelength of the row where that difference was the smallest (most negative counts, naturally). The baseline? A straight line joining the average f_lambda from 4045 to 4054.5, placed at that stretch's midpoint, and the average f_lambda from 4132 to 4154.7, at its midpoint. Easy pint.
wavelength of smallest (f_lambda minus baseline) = 4071.79 Ang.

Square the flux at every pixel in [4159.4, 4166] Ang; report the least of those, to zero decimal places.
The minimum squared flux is 38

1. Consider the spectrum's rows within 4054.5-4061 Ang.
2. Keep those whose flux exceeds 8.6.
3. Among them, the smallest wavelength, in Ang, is 4054.95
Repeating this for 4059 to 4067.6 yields 4062.42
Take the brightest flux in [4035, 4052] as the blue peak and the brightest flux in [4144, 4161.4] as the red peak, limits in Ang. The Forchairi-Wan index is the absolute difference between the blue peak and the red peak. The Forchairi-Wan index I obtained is 1.1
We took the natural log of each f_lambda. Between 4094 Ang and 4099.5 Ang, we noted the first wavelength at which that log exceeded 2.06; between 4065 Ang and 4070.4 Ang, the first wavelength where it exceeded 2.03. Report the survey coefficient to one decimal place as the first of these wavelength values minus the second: 29.1 Ang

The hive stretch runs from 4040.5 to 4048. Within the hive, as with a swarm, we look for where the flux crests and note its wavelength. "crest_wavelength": 4040.97 Ang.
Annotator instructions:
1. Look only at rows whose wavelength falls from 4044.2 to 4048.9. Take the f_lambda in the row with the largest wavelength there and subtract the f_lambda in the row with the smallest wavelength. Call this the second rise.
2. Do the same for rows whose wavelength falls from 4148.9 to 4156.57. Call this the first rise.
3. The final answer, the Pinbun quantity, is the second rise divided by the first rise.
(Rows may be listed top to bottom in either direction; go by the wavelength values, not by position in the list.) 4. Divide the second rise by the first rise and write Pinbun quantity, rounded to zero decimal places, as 13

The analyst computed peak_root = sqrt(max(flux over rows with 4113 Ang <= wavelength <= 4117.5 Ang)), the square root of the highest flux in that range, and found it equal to 3.36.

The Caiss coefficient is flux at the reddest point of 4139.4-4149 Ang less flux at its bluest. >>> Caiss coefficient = -2.0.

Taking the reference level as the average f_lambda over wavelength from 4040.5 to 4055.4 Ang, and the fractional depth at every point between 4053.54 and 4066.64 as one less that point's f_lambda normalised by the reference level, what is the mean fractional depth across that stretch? 0.019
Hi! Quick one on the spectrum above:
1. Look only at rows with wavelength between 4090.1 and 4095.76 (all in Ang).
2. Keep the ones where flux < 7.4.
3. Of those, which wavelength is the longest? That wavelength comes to 4095.29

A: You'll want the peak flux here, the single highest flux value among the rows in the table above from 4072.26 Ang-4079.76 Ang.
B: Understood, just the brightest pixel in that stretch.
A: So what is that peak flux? 8.49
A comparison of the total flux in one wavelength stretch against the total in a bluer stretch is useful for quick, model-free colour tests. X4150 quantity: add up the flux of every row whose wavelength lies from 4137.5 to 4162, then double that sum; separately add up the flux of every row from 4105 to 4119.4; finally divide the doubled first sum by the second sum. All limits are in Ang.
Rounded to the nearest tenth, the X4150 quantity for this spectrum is 3.5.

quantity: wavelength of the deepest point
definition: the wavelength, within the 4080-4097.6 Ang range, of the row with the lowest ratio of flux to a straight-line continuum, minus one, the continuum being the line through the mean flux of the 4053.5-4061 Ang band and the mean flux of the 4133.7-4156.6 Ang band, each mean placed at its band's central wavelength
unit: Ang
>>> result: 4081.17 Ang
